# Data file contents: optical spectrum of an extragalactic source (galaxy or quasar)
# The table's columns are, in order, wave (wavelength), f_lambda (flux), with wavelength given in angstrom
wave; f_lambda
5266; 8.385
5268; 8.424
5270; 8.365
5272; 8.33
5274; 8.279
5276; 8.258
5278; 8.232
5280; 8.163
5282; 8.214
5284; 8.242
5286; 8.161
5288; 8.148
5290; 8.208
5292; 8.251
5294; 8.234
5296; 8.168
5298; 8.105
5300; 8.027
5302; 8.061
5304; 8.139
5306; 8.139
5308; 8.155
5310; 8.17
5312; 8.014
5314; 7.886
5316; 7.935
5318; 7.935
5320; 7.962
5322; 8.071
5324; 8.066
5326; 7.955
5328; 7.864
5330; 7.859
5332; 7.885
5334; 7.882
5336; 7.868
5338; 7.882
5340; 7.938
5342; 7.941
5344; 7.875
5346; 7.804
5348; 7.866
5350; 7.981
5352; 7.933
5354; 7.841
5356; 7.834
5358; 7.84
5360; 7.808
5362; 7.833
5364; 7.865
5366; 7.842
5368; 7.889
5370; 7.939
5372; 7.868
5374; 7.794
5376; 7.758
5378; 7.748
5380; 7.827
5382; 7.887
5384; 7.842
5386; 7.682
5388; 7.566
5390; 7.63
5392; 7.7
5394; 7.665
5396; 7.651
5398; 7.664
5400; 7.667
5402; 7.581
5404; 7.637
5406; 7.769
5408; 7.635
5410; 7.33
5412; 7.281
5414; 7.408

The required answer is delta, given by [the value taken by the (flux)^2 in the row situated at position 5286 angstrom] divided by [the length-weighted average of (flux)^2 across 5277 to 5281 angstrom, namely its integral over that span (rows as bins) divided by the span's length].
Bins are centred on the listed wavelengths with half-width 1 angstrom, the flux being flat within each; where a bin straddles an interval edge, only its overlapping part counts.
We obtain 0.99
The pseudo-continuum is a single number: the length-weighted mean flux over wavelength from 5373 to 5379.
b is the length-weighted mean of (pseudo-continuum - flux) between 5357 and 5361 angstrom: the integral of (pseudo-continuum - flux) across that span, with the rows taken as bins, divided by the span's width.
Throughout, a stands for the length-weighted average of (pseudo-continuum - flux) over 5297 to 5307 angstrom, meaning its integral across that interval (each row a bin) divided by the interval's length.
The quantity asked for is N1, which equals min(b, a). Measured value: -0.33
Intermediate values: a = -0.33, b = -0.06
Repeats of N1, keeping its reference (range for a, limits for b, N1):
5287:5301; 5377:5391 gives -0.40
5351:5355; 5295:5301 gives -0.33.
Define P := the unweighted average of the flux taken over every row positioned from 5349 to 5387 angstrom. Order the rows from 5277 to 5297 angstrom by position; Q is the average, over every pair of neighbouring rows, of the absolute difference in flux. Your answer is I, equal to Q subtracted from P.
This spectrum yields 7.80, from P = 7.84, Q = 0.048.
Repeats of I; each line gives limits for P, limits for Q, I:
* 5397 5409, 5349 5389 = 7.61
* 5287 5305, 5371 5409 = 8.08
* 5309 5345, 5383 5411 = 7.85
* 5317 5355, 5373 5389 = 7.84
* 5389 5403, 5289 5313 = 7.60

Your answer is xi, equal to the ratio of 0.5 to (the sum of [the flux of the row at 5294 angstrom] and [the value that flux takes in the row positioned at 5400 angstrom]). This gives 0.0314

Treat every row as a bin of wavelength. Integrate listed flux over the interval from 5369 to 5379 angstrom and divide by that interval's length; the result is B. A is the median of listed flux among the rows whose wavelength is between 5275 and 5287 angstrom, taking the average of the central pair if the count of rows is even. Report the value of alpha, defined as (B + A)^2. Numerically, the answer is 257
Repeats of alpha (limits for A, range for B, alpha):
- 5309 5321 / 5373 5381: 247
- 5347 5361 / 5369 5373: 248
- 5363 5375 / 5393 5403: 241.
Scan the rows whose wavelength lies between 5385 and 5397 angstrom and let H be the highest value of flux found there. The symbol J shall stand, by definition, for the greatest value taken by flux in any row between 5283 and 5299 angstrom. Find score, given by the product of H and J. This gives 63.5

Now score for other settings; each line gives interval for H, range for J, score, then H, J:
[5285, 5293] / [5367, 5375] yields 65.5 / 8.251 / 7.939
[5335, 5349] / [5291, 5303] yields 65.5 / 7.941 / 8.251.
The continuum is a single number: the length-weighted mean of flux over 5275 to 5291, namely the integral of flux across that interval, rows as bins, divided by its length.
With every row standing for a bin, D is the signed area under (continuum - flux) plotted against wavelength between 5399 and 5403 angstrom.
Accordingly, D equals 2.32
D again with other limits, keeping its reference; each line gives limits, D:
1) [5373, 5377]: 1.71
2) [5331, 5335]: 1.28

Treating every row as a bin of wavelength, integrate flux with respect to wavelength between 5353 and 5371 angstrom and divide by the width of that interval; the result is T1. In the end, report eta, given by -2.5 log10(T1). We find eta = -2.24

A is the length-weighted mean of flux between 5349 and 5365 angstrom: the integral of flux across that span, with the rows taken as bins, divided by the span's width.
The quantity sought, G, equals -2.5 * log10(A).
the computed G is -2.24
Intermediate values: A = 7.9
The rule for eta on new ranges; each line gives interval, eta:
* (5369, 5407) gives -2.22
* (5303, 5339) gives -2.26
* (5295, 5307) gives -2.27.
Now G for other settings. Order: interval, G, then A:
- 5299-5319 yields -2.26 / 8.0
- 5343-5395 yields -2.23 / 7.8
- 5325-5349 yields -2.24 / 7.9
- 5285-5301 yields -2.28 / 8.2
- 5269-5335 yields -2.27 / 8.1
